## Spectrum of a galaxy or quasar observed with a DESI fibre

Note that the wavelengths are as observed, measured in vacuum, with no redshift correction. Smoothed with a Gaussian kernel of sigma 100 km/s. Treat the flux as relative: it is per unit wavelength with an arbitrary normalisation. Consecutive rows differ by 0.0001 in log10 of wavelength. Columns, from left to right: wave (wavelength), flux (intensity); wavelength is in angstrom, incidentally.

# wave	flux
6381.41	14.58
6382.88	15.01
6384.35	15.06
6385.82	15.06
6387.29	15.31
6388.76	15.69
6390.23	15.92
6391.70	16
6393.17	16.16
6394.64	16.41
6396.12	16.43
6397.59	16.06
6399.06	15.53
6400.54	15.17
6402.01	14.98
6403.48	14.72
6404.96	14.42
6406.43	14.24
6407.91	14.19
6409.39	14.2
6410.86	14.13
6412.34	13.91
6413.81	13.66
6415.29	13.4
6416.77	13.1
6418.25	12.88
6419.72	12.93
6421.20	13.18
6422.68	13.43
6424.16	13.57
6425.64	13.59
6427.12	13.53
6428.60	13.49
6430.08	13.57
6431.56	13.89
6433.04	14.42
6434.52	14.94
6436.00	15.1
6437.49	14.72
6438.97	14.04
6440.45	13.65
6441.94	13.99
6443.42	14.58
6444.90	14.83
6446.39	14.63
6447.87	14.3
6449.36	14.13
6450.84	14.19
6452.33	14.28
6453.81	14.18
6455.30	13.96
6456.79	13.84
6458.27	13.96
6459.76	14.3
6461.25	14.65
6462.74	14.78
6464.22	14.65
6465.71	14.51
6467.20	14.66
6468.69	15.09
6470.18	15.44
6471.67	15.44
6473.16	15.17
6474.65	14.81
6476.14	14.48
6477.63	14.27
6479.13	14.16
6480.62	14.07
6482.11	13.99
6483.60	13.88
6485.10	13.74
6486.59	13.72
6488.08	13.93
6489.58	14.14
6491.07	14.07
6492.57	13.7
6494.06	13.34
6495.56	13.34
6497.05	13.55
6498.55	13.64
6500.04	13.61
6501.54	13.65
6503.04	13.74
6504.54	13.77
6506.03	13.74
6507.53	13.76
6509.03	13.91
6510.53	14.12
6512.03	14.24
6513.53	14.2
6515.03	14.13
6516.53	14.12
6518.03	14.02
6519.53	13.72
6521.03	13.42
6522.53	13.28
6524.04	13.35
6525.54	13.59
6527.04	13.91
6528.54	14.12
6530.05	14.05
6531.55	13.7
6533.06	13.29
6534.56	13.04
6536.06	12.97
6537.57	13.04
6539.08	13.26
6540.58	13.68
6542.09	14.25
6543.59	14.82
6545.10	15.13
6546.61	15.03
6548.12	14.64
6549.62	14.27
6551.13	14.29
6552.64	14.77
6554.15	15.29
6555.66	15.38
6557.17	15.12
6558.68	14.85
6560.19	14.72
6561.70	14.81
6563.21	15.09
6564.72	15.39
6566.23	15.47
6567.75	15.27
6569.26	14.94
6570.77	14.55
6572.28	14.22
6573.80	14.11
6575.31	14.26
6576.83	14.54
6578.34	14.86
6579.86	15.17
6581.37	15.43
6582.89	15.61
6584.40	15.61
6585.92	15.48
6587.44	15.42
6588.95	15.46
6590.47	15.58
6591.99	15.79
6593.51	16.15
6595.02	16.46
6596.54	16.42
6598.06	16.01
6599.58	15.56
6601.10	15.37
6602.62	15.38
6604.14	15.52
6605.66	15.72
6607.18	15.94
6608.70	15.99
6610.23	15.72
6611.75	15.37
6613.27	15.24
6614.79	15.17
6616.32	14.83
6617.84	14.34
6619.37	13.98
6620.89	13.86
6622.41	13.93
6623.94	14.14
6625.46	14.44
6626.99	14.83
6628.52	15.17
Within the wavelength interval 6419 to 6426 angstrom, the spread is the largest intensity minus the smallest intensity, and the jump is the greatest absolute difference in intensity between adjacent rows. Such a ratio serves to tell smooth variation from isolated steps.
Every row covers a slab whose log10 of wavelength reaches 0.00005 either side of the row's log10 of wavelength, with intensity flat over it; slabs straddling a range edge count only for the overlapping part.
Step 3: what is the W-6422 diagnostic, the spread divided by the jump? 2.6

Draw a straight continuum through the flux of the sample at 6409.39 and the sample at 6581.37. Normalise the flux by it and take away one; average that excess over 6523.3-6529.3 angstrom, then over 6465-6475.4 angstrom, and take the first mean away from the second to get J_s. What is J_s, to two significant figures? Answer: 0.11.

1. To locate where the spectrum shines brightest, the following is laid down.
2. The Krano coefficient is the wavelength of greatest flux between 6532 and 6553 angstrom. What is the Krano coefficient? 6545.10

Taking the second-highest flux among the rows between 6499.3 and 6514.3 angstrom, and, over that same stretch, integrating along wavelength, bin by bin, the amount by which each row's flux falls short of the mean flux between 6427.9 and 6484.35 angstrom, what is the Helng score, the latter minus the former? -6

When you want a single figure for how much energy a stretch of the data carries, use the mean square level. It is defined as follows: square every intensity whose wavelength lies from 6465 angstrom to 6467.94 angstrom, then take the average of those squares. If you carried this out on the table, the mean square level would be 213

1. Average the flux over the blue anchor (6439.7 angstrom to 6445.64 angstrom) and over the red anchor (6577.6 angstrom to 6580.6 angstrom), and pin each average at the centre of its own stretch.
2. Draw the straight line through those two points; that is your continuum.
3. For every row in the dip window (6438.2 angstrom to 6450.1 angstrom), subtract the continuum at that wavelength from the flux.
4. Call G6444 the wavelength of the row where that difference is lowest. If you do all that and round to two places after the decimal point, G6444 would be 6440.45 angstrom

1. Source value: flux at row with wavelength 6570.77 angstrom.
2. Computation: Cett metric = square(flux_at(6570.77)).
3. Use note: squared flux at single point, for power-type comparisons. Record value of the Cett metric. 212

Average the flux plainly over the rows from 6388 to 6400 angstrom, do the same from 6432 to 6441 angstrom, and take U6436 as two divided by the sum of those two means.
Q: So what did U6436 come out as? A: 0.0656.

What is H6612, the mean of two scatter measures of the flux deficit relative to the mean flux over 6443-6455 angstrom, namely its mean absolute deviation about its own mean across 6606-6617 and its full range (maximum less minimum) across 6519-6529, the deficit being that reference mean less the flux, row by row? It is 0.60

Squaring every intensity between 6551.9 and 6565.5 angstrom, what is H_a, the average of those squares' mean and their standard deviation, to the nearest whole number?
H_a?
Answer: 117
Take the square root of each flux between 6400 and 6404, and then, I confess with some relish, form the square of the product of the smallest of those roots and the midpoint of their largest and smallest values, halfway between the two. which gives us 220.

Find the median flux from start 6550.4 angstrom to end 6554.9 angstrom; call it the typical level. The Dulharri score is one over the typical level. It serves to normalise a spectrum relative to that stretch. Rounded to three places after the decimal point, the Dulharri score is 0.068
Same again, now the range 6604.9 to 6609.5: 0.063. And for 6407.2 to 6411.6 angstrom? 0.070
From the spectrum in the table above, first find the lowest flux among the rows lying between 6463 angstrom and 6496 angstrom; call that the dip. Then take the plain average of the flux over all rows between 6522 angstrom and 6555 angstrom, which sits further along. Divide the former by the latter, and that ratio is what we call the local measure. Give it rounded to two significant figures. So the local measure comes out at 0.95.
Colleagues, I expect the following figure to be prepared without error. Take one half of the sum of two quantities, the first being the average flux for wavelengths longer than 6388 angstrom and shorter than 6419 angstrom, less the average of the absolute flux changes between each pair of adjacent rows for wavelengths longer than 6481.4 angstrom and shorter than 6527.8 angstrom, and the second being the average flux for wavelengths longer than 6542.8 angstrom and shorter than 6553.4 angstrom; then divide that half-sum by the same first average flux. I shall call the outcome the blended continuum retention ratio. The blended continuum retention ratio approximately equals 0.992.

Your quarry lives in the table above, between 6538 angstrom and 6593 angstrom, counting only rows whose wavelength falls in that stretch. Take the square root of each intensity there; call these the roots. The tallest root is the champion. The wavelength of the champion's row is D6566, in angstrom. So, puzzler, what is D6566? 6591.99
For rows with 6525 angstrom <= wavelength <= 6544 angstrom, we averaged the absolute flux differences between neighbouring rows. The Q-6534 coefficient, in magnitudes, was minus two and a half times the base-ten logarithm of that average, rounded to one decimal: 1.3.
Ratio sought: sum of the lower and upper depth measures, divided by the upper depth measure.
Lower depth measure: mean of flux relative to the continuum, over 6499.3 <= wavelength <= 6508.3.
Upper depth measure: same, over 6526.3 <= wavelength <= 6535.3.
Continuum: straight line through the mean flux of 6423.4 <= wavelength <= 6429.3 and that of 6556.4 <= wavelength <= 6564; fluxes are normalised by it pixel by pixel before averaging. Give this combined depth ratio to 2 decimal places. 2.02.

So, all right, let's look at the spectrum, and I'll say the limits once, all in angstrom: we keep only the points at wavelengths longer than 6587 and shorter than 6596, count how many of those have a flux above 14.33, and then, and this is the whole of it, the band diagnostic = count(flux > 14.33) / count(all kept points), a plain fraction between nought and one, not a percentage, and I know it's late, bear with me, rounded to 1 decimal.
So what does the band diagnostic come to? 1.0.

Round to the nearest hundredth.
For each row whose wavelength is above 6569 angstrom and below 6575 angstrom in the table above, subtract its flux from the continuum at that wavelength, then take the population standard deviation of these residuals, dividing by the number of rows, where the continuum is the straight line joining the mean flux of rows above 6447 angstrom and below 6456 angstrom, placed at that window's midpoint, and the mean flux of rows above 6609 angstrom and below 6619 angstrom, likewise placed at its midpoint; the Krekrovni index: 0.33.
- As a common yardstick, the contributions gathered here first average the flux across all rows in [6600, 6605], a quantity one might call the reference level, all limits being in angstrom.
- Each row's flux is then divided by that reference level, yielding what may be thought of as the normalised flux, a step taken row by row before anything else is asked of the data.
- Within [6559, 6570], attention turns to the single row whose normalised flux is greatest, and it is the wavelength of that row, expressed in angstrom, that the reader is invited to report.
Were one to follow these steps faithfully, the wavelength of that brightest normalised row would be 6566.23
